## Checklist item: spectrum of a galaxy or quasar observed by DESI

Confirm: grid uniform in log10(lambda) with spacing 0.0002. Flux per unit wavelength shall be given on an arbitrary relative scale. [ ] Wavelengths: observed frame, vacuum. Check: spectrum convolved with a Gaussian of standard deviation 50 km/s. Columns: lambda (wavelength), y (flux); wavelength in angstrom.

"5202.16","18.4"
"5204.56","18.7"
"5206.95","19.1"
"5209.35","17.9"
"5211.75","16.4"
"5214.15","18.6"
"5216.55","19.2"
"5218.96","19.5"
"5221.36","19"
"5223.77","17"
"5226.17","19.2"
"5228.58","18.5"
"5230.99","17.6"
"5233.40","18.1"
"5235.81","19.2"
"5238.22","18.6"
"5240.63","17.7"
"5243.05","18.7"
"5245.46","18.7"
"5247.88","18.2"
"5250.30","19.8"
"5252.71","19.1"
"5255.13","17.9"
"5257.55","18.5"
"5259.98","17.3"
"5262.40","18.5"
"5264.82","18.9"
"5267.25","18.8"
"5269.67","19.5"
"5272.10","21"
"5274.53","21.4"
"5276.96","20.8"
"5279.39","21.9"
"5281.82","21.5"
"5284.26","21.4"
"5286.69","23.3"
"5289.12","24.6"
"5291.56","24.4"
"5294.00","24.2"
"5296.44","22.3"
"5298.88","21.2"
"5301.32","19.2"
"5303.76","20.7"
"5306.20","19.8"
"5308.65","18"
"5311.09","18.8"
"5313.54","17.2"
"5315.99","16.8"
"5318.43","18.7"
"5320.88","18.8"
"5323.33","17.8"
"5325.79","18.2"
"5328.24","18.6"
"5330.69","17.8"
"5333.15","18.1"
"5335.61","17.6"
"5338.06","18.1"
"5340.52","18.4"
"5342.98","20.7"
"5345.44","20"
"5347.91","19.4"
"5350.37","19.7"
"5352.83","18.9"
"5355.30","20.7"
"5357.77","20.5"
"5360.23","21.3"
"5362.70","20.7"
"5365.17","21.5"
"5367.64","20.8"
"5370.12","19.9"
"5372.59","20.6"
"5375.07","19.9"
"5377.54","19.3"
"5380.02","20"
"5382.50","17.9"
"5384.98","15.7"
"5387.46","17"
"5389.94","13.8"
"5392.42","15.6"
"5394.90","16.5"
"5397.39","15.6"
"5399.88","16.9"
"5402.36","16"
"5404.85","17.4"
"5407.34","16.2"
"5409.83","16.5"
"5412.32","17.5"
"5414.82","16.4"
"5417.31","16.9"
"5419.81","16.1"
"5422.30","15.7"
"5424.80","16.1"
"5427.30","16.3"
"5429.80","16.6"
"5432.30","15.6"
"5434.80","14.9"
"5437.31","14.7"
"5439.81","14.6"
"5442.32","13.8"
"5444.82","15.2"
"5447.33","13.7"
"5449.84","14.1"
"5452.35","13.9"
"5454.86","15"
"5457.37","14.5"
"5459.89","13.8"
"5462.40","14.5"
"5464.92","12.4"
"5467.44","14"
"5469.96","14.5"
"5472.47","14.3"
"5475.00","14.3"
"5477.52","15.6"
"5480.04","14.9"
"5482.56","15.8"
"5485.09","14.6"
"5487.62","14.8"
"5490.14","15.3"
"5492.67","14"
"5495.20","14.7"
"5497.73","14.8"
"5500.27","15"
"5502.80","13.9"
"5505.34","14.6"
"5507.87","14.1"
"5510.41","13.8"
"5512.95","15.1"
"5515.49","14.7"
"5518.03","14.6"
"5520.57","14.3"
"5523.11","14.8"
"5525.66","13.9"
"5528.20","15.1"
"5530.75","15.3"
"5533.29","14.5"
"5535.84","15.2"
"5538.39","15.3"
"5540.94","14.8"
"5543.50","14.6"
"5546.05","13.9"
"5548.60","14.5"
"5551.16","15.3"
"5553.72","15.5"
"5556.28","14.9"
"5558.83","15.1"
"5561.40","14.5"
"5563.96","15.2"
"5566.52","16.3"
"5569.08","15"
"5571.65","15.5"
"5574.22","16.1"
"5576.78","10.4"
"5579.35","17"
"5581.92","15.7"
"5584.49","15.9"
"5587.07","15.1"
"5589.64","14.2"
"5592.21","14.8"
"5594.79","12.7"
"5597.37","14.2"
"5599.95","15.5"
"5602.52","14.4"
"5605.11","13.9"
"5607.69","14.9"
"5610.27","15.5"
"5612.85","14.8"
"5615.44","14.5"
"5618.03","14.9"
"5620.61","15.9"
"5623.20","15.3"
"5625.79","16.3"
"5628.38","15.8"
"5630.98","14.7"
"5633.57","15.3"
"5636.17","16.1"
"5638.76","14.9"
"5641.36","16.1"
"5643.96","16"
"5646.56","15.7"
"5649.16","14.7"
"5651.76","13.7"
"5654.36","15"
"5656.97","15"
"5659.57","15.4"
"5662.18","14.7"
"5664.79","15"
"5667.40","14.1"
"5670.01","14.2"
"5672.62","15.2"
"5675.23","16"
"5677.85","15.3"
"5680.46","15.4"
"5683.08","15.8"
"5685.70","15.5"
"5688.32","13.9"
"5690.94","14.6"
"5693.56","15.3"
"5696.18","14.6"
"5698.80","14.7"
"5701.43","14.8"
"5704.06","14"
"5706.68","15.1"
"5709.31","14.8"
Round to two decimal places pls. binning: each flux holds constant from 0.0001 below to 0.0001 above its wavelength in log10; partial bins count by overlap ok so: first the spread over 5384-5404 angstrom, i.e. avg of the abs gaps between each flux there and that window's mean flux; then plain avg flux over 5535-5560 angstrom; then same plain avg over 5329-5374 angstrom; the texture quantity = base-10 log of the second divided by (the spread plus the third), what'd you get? -0.14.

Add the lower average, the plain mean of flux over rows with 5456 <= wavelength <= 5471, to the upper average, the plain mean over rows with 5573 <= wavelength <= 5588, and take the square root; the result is 5.38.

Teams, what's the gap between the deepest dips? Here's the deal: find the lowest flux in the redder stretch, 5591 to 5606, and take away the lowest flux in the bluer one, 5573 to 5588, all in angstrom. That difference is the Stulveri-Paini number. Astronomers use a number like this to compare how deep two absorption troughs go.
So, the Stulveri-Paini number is 2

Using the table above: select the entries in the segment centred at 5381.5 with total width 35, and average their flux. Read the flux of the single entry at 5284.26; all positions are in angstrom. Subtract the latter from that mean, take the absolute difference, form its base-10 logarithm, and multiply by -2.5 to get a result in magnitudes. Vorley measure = -1.3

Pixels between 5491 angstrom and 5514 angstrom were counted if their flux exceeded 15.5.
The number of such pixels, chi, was 0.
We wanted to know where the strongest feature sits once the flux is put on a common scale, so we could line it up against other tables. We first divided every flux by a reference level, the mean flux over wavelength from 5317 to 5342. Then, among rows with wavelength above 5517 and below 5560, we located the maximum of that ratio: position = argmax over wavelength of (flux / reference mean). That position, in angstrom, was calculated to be 5553.72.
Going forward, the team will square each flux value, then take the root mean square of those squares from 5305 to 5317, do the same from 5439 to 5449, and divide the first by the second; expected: 1.61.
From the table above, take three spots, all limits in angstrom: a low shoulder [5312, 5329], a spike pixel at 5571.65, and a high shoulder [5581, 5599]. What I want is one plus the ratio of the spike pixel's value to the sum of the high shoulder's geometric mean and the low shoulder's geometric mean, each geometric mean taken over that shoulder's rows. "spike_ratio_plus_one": 1.475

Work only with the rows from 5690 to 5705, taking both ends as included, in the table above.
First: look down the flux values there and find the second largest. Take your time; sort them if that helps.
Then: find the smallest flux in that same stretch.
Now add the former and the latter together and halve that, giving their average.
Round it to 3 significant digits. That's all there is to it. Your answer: 14.4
